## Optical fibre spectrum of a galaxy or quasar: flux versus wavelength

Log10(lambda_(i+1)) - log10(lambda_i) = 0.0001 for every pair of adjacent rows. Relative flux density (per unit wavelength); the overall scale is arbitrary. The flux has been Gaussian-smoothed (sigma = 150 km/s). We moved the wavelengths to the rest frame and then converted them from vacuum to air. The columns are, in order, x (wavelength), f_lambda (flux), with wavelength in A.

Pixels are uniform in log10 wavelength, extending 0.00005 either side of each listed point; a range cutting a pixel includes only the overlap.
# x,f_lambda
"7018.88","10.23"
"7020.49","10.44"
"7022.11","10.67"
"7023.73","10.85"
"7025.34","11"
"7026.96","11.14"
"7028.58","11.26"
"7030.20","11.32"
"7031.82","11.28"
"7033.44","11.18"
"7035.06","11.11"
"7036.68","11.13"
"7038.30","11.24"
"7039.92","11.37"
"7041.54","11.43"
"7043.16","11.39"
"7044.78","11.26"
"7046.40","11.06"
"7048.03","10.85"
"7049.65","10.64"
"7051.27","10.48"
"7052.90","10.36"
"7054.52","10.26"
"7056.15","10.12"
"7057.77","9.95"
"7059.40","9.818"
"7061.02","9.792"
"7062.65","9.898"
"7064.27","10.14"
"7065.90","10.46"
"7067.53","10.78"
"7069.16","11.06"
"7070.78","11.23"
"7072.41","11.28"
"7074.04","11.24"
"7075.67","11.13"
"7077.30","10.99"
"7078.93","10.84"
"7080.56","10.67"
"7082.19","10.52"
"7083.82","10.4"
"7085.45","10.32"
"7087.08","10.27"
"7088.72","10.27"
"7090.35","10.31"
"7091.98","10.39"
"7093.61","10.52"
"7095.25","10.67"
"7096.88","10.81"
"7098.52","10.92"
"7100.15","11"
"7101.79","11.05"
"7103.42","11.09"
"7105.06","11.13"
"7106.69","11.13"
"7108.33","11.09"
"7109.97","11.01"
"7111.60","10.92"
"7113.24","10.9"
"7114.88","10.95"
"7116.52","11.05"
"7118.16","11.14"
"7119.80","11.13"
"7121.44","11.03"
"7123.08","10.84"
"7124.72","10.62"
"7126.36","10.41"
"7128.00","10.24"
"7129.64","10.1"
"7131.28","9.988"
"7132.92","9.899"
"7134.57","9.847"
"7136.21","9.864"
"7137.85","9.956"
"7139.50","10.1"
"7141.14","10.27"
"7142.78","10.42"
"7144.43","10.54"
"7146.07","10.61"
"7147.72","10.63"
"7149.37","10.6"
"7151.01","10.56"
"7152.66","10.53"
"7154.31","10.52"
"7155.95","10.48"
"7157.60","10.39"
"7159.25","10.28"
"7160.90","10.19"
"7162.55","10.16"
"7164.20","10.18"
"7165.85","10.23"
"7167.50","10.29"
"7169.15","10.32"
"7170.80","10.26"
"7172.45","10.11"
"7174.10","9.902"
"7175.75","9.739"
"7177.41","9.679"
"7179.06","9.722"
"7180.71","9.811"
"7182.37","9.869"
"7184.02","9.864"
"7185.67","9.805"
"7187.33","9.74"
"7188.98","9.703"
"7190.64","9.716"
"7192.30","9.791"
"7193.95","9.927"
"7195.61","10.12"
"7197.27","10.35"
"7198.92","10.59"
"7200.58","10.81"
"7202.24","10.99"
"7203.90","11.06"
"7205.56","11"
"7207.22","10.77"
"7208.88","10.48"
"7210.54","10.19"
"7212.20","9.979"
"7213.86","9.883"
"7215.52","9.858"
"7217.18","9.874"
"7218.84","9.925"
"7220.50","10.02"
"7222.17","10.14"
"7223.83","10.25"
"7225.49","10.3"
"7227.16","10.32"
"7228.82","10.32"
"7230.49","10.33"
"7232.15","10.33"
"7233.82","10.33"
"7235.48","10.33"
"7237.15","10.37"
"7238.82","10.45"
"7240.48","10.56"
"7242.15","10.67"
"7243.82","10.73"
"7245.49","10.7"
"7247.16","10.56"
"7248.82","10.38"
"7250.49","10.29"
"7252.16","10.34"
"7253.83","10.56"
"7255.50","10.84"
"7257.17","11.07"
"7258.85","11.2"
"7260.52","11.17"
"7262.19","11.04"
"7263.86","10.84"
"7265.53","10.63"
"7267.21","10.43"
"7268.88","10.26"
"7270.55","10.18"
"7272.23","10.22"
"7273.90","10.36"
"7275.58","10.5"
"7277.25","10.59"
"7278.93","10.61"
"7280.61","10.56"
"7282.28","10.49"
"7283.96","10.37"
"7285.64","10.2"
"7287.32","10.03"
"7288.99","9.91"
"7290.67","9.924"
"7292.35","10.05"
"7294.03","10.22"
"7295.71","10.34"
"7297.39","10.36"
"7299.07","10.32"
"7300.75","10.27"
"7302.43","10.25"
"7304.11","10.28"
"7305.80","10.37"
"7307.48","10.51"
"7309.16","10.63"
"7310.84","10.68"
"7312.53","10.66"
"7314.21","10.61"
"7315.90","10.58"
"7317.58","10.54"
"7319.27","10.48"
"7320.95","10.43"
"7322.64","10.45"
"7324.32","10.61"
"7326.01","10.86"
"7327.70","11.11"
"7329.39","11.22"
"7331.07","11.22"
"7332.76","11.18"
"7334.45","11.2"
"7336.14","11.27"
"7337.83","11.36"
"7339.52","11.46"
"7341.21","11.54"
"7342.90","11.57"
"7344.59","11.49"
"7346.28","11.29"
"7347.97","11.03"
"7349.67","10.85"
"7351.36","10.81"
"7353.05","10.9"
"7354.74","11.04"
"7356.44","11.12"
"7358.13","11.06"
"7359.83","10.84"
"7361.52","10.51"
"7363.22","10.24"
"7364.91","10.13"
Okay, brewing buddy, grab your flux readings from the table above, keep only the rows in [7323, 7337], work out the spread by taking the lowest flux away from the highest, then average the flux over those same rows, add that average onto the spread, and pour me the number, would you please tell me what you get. 11.7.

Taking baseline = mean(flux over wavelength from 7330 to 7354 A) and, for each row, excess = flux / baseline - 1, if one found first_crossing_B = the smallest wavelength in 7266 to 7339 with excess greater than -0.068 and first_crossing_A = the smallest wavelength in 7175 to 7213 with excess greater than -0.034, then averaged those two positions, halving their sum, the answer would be 7238.9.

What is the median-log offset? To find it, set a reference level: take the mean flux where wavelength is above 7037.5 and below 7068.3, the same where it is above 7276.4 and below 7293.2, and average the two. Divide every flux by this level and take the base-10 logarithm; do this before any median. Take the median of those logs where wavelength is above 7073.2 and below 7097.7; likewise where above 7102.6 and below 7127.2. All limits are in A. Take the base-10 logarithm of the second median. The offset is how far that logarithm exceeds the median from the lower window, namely -1.62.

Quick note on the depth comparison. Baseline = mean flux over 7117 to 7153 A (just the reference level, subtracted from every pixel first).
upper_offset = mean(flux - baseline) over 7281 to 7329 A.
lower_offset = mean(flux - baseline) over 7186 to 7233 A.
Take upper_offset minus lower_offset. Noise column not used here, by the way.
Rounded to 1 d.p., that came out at 0.2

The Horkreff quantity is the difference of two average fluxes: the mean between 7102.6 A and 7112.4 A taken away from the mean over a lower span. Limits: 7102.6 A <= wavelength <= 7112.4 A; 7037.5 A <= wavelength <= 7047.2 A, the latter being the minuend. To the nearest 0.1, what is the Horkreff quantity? 0.2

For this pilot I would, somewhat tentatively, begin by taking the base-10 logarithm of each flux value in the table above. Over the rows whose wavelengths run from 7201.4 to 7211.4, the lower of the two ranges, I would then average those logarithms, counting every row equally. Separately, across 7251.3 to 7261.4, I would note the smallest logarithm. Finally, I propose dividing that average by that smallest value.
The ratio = 1.02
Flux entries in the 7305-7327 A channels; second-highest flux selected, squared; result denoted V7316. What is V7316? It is 114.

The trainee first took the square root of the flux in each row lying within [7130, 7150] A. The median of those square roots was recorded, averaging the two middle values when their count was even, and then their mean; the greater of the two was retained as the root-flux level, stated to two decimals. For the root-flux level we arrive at 3.20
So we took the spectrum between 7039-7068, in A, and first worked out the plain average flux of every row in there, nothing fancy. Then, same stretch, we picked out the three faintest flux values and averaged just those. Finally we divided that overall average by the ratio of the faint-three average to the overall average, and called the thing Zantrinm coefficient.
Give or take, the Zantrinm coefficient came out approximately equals 11.3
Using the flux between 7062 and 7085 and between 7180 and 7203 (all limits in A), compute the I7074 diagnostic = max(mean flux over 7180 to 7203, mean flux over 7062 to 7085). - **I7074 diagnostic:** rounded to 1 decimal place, 10.8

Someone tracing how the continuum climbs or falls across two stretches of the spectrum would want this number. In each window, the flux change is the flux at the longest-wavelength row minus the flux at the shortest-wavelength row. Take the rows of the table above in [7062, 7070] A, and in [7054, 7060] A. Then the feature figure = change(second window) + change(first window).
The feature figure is 0.7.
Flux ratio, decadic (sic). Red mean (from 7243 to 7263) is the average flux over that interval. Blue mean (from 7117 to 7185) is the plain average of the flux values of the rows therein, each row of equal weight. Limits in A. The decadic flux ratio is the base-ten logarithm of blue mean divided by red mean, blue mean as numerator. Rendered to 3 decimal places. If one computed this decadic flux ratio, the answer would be -0.019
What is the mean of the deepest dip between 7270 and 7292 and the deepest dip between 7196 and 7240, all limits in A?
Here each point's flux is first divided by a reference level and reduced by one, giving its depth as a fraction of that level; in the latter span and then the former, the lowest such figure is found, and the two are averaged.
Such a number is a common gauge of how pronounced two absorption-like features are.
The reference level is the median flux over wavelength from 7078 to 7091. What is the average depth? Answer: -0.046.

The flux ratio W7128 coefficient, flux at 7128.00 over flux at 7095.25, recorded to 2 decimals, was 0.96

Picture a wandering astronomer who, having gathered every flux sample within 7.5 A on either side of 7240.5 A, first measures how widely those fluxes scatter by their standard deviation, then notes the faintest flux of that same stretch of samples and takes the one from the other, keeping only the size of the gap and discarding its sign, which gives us 10.2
